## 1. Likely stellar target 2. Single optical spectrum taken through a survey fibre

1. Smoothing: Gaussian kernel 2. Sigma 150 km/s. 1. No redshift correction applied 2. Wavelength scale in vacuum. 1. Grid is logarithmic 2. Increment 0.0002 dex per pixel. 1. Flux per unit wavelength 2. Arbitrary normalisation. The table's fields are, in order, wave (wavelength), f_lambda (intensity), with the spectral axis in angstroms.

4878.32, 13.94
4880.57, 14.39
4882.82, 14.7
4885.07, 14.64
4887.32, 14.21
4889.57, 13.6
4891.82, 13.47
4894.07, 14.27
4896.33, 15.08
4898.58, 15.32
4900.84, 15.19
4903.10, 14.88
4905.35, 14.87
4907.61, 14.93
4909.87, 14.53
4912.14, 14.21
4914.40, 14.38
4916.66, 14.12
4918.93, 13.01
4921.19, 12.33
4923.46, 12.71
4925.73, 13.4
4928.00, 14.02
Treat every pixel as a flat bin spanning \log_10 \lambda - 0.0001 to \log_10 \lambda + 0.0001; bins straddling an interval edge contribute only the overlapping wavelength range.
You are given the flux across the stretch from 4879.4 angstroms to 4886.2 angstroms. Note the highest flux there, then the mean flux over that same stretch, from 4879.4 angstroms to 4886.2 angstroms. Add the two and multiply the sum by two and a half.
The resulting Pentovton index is 73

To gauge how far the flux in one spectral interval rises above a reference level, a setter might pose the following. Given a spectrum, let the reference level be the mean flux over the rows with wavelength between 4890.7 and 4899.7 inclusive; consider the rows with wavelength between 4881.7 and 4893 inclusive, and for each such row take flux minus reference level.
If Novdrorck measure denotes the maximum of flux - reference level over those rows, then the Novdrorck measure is 0.16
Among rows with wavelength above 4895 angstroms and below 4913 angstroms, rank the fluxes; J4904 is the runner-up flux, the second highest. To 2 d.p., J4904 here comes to 15.19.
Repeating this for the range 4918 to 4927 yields 13.01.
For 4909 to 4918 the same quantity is 14.38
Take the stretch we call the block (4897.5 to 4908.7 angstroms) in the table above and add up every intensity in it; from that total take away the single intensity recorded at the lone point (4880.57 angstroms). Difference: 61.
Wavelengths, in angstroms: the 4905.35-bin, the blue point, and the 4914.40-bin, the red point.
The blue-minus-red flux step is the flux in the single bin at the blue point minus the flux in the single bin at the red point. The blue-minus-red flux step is 0.49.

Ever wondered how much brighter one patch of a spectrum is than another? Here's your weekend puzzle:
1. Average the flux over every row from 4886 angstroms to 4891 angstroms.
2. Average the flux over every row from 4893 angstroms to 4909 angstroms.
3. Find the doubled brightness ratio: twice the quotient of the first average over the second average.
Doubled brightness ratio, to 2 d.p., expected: 1.86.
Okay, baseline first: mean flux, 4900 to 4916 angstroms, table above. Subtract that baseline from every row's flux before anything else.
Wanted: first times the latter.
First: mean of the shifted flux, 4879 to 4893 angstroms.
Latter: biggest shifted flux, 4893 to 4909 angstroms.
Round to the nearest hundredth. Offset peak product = -0.33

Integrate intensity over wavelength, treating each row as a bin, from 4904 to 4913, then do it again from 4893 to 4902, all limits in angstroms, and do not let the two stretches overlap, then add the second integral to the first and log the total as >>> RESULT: 267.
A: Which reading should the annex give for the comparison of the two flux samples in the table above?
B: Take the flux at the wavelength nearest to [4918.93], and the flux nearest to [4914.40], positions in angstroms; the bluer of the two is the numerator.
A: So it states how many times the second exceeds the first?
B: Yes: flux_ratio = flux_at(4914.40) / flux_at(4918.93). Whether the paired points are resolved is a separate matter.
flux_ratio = 1.11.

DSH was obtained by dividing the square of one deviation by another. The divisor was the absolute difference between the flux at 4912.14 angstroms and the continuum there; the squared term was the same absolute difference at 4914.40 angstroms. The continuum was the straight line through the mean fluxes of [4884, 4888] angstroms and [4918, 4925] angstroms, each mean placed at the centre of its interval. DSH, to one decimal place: 1.7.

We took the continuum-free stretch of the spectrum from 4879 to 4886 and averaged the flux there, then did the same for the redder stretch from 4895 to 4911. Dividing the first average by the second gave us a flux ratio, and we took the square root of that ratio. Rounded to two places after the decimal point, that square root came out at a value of 0.99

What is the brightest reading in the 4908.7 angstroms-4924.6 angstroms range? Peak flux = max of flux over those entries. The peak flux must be 14.53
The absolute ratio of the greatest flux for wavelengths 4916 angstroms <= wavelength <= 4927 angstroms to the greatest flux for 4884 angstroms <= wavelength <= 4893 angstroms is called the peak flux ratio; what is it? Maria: 0.96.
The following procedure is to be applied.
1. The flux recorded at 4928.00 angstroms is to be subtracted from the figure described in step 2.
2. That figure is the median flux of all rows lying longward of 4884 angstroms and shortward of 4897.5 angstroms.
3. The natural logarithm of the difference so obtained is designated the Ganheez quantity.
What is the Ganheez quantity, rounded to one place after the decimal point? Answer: -1.5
